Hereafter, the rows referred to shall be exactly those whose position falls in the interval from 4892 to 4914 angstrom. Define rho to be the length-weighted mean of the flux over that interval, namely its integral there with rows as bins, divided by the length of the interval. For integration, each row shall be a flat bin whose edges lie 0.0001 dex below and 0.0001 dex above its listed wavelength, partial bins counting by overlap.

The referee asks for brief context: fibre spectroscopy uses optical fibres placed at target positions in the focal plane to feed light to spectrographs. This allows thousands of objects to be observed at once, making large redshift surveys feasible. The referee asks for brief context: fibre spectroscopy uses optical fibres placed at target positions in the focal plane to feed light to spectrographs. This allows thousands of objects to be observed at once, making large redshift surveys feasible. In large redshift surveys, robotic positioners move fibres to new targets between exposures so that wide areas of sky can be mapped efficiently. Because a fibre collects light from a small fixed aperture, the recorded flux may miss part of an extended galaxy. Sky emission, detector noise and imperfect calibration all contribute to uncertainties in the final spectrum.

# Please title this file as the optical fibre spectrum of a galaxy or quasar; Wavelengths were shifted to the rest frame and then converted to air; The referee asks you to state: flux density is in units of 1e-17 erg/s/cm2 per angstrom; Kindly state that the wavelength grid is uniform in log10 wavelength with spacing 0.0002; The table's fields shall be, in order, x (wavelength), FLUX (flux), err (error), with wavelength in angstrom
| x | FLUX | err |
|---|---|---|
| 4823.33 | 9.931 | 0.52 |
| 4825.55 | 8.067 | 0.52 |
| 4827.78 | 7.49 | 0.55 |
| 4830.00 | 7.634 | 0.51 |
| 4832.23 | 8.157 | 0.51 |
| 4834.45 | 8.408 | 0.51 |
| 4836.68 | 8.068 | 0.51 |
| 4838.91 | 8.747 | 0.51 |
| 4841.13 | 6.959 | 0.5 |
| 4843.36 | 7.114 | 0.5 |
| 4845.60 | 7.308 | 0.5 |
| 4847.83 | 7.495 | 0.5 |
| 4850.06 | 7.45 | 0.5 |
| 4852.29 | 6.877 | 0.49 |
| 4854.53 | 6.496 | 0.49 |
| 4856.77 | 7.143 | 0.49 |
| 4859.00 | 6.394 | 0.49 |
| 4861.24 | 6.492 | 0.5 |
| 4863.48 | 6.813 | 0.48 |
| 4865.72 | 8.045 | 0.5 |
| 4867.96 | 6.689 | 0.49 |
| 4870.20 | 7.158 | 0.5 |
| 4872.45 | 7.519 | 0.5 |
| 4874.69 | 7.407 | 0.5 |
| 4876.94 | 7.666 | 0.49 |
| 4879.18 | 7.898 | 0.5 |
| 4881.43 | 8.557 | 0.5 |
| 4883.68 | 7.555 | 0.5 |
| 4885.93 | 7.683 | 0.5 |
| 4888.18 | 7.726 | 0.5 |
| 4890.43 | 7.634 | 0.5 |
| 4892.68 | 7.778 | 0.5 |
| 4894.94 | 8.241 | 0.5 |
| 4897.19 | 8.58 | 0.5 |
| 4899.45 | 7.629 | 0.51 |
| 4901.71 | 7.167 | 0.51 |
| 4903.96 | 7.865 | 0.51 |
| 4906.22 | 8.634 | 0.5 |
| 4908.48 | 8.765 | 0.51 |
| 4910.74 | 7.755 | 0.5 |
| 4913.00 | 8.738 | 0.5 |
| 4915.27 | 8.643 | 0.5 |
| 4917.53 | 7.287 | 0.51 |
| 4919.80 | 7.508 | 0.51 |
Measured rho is 8.1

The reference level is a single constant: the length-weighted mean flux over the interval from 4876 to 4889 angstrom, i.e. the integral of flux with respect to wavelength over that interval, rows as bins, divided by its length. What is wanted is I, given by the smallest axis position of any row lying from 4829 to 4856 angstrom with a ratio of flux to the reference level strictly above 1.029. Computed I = 4832.23 angstrom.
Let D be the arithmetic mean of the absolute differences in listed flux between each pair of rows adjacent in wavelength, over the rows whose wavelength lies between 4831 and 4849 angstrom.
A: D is 0.51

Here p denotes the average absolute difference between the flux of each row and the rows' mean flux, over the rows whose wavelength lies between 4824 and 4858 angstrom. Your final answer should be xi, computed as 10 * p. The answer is 5.0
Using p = 0.50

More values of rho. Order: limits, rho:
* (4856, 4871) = 7.0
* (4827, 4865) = 7.4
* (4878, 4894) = 7.8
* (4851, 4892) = 7.3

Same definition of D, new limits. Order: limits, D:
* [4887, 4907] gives 0.49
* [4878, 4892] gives 0.38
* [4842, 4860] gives 0.40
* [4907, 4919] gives 0.86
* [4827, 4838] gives 0.31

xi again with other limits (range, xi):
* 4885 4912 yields 4.0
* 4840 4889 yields 4.4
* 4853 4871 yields 4.1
